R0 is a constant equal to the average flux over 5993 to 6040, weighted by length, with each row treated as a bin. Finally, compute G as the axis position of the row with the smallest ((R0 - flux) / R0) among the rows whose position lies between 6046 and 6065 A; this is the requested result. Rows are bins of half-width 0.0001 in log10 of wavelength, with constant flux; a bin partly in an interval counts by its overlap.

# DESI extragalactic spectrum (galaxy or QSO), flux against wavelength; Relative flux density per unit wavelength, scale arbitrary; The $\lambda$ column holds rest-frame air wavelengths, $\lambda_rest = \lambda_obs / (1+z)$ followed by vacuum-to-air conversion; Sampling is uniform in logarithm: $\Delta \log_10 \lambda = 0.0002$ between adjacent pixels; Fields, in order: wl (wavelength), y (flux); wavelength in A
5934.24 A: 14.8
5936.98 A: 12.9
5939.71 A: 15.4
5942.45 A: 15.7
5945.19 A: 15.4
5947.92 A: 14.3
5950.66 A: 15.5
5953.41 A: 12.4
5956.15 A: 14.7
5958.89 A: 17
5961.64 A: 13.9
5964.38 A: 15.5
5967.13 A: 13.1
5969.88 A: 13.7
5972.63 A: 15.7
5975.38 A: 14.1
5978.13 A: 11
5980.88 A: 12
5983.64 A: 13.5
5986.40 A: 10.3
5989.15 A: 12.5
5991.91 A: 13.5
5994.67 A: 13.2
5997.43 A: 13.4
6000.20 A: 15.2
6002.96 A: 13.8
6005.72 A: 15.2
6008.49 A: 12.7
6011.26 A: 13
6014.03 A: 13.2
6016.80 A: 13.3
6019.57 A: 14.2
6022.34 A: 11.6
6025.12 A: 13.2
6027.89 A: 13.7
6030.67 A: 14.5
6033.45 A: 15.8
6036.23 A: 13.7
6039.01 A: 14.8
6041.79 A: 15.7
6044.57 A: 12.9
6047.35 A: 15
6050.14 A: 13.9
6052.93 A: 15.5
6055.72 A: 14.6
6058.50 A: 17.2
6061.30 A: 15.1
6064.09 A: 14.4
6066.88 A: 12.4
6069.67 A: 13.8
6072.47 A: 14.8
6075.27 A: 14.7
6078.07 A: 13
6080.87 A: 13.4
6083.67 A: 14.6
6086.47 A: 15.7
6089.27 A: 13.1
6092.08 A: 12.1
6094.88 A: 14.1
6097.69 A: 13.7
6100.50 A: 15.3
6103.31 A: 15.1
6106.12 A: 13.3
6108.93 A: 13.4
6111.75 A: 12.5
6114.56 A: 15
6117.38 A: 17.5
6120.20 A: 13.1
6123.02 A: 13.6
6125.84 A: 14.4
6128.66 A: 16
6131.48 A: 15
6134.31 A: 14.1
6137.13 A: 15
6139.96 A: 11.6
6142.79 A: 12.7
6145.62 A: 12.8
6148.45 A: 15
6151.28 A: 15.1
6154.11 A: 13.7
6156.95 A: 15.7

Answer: 6058.50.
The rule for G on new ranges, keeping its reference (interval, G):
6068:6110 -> 6086.47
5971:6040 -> 6033.45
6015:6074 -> 6058.50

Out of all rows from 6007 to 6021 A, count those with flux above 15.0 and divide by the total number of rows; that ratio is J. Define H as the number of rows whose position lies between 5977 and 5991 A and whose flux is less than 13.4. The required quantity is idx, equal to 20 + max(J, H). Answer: 24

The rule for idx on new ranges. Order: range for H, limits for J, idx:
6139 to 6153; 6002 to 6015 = 23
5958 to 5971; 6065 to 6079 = 21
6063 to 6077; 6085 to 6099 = 21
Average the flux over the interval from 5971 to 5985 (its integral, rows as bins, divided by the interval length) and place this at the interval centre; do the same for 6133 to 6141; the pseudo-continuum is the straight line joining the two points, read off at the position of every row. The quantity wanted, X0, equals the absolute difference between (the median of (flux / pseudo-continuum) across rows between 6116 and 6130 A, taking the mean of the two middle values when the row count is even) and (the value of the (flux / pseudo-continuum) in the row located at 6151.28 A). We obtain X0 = 0.05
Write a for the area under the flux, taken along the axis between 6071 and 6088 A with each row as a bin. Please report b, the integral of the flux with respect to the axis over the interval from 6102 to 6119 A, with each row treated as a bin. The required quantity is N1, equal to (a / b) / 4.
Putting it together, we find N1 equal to 0.248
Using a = 244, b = 246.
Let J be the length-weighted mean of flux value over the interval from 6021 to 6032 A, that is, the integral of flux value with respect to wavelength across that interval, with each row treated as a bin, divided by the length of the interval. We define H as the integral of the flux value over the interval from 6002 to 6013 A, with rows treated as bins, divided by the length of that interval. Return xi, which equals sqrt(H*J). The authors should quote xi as 13.4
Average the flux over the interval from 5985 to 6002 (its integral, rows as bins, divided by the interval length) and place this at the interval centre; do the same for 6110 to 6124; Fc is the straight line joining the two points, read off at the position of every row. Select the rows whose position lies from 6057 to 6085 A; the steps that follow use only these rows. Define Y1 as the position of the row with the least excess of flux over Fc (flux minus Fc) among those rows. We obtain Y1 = 6066.88 A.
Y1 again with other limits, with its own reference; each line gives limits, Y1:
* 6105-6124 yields 6111.75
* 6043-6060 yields 6044.57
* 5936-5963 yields 5953.41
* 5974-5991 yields 5986.40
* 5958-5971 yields 5967.13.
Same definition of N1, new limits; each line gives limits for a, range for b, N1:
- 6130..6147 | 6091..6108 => 0.243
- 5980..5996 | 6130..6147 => 0.217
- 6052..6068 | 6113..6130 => 0.235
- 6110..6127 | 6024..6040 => 0.266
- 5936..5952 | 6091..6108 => 0.251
